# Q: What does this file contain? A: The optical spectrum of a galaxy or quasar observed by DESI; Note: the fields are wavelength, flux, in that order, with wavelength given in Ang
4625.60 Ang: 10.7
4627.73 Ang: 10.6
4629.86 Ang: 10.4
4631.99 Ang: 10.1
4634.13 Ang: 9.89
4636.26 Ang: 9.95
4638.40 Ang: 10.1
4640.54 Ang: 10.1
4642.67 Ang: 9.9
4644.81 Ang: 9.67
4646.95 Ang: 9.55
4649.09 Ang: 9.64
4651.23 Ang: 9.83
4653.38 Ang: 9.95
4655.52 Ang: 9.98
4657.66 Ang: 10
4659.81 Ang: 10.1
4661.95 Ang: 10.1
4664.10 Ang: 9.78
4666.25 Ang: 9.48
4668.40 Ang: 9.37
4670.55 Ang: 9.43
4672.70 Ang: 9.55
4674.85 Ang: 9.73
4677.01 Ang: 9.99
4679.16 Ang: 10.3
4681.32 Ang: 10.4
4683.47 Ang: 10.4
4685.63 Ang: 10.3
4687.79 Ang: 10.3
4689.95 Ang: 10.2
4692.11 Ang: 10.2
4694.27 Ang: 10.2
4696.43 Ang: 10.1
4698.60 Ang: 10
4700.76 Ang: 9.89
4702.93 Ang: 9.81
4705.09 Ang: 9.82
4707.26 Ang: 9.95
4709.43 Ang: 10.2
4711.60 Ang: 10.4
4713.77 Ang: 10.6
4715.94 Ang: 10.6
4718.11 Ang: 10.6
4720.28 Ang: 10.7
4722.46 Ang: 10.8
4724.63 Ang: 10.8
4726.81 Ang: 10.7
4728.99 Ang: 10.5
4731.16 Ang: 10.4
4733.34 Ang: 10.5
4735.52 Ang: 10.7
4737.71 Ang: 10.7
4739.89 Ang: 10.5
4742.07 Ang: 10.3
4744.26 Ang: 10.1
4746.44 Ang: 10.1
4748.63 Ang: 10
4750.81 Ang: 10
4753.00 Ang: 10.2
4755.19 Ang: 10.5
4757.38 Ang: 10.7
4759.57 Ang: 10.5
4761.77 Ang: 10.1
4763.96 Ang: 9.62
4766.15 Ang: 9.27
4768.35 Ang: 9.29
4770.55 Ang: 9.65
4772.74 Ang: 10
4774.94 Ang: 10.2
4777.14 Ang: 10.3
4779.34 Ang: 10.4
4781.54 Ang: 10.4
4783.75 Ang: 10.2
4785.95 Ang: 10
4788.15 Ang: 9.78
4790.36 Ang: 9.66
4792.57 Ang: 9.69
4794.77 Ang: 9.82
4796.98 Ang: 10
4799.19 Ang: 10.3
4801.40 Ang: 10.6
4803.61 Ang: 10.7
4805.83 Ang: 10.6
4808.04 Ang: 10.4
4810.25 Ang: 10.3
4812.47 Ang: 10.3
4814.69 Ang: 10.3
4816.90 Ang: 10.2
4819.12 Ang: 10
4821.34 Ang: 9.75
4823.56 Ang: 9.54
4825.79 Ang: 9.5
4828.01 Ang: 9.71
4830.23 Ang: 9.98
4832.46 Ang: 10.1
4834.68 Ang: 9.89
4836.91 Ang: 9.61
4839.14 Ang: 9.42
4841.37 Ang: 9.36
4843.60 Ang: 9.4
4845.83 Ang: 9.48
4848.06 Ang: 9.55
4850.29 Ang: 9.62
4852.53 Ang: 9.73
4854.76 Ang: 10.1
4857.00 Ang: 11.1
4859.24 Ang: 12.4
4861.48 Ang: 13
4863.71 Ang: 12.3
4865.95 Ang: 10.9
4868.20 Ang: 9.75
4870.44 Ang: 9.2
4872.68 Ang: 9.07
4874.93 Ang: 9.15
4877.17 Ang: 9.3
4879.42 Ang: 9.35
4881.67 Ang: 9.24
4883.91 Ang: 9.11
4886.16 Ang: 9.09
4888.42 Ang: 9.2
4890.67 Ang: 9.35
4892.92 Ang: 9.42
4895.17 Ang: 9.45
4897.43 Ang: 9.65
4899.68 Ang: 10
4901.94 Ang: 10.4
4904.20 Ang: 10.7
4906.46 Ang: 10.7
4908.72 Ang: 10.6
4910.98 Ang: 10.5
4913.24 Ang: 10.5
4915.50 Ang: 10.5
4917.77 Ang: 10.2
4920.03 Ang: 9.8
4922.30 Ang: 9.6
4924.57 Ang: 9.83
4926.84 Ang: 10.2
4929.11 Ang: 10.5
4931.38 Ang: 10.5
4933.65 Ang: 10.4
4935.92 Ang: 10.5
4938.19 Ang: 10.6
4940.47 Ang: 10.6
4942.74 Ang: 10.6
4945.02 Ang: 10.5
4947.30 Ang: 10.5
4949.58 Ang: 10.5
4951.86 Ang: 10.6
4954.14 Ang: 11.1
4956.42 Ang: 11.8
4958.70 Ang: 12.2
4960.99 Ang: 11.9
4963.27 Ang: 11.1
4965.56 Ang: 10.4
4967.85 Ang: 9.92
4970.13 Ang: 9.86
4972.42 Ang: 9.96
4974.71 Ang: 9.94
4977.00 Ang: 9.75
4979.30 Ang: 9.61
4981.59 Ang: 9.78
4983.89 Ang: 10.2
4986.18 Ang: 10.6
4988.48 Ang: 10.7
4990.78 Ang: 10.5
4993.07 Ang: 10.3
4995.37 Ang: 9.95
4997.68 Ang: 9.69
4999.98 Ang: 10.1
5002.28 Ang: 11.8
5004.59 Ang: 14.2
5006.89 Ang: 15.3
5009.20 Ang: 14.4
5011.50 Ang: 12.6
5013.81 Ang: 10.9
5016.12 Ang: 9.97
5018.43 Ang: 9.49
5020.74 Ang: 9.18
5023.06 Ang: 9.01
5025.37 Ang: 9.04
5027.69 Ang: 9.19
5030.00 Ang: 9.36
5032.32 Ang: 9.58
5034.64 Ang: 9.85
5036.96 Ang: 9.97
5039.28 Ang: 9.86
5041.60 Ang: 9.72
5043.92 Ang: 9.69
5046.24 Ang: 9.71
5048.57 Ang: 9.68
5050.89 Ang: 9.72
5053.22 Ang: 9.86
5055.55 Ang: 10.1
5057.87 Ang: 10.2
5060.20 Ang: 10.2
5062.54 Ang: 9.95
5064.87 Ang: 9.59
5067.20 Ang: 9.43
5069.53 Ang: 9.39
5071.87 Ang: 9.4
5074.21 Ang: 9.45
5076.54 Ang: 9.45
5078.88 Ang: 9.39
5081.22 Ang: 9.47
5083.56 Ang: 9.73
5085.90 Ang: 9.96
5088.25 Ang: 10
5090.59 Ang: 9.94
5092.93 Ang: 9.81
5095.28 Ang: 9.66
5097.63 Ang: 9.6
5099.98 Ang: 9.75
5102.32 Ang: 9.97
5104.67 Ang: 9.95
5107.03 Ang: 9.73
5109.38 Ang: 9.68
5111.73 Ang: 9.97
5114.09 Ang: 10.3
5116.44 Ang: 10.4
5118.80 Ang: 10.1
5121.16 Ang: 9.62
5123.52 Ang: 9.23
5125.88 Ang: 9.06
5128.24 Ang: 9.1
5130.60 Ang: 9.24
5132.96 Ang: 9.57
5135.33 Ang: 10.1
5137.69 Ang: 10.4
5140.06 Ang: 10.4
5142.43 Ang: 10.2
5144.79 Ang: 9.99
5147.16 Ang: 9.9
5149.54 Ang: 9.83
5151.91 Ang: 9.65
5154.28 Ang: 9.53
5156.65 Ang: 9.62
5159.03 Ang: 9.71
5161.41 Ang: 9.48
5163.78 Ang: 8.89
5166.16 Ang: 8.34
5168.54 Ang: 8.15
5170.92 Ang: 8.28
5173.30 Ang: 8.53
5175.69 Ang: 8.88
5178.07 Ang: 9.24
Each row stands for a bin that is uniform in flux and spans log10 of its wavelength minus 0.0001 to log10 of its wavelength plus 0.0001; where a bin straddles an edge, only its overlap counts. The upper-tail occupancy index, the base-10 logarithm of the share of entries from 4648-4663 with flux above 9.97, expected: -0.24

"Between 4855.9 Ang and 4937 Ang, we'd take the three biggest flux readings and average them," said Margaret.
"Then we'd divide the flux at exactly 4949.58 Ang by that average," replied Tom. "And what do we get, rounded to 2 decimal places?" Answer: 0.84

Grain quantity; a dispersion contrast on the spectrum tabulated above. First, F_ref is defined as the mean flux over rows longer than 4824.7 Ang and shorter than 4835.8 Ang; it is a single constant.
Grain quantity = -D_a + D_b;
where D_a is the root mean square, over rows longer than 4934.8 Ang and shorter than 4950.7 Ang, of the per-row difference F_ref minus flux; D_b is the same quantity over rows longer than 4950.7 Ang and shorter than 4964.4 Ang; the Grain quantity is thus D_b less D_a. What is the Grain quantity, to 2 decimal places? 1.00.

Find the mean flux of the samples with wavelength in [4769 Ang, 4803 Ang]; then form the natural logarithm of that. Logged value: 2.31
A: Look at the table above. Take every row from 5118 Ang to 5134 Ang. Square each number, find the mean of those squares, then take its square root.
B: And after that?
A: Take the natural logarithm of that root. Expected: 2.24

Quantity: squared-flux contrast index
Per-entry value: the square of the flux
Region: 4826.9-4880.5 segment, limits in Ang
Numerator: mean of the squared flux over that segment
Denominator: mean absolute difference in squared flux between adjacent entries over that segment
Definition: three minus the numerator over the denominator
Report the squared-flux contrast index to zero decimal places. -9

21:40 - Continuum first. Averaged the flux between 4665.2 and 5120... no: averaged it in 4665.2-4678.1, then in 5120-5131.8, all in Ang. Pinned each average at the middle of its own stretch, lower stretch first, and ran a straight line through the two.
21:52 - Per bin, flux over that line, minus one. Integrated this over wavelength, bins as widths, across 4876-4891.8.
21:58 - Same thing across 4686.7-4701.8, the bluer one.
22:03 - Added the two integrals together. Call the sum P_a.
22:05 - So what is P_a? 0.5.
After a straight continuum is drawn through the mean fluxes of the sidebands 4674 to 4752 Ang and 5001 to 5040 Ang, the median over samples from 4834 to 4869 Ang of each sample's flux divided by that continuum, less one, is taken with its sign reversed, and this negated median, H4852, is 0.08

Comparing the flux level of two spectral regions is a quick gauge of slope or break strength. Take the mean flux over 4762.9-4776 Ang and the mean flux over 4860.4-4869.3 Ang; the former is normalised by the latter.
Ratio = 0.84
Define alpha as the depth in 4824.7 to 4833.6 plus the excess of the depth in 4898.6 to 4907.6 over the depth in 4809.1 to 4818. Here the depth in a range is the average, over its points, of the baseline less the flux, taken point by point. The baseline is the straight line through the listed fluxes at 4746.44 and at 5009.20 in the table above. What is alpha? 2.92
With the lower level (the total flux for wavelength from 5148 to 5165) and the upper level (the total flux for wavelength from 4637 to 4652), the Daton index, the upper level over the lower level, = 1.03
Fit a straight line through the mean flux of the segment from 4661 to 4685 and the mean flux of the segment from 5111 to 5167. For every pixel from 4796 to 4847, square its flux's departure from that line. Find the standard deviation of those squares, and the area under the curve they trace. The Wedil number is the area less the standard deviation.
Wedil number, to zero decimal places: 10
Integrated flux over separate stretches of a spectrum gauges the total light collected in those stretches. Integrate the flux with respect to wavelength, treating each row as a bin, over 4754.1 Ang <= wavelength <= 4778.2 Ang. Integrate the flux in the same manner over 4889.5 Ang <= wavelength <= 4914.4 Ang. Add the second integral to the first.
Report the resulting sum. 493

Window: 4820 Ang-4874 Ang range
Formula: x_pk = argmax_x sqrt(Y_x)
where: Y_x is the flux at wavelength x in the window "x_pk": 4861.48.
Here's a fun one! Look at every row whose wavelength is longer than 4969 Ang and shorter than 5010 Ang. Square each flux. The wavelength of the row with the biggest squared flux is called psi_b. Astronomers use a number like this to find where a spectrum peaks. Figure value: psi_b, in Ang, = 5006.89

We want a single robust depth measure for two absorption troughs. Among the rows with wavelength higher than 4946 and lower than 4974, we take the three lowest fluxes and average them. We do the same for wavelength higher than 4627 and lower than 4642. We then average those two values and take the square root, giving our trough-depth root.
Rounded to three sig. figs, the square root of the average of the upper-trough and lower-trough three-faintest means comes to 3.15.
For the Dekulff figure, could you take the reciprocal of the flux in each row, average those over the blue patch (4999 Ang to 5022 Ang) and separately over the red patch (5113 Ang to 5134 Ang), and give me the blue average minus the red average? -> -0.017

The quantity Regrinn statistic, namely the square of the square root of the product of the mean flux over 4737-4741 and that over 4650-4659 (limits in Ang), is 105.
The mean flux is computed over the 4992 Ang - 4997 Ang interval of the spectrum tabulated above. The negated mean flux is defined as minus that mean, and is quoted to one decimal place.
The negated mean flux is -10.1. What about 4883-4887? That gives -9.1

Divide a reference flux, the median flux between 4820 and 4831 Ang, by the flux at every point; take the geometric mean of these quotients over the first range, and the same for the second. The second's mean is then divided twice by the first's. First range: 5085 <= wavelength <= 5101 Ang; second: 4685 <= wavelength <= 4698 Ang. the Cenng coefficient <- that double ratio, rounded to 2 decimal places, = 0.97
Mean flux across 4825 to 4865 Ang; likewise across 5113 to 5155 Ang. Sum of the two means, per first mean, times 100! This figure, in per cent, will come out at 196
